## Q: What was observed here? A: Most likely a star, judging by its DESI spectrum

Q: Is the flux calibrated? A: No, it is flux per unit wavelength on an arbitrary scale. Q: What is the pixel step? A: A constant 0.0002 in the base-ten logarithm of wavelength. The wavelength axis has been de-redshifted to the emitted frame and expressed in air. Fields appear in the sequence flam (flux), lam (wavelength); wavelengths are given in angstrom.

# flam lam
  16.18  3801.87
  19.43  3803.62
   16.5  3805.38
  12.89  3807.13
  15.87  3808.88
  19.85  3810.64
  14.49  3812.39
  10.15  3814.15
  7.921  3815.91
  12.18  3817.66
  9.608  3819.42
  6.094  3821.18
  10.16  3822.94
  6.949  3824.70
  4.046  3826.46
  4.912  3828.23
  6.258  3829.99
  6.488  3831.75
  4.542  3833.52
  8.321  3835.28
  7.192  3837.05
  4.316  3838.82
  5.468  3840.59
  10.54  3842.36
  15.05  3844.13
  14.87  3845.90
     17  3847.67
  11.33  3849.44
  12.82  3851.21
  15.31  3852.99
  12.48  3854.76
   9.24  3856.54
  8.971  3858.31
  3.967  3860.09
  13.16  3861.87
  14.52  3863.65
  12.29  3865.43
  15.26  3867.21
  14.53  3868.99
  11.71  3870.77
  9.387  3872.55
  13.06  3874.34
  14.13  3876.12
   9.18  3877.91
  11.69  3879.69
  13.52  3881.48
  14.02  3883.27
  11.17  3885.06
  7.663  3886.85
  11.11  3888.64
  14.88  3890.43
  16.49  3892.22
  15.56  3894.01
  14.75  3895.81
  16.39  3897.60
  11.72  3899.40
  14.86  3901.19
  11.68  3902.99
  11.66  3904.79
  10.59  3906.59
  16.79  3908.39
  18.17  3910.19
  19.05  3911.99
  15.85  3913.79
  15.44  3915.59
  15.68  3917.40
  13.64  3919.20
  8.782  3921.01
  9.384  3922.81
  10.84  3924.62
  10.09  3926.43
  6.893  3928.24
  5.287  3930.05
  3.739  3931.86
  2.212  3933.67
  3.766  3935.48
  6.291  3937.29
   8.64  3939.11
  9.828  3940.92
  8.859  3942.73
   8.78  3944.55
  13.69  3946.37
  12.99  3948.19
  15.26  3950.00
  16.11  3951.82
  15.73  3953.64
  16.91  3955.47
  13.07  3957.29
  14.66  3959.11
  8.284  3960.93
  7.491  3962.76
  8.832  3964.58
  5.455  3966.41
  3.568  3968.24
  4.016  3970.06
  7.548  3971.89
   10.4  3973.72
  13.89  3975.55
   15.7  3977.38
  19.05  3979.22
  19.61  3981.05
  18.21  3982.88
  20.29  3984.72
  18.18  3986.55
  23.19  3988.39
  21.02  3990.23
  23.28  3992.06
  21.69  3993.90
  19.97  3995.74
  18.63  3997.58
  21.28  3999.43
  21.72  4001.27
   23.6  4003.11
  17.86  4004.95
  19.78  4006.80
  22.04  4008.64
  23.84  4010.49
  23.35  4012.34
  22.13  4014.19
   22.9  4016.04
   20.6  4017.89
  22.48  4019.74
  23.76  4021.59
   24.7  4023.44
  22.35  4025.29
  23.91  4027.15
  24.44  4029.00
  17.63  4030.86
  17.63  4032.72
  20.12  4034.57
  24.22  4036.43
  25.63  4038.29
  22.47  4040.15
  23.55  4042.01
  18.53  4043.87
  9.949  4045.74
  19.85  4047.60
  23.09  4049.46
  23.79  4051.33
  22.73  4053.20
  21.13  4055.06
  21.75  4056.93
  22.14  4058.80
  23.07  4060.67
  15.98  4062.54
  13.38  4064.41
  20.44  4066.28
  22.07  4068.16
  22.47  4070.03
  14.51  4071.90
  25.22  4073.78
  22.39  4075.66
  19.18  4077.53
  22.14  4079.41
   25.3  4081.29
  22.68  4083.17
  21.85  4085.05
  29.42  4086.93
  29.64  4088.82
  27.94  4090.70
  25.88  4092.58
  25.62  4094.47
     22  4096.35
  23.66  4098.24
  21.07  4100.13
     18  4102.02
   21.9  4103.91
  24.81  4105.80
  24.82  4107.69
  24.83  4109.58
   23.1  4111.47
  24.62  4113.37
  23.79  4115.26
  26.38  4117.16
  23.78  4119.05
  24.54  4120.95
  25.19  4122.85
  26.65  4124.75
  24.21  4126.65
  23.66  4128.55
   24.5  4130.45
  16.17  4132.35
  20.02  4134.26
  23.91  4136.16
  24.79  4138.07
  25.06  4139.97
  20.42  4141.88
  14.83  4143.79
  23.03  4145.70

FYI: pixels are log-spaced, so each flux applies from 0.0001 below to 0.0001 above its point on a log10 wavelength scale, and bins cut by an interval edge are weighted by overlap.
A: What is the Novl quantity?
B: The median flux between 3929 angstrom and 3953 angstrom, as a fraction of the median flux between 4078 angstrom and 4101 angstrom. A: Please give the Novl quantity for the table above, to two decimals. 0.36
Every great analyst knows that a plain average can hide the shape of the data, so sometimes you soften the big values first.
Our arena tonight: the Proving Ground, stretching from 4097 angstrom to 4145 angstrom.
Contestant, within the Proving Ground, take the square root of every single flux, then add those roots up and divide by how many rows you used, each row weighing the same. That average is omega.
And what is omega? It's 4.78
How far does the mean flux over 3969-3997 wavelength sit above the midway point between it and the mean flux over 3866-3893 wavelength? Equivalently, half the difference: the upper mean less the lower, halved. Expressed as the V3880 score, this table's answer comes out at 2.3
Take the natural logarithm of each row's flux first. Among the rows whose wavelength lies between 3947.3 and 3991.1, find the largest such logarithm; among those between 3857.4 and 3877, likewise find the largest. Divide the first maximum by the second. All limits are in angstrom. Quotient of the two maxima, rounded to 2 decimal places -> 1.15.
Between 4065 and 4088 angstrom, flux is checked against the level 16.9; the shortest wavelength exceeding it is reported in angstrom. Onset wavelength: 4066.28 angstrom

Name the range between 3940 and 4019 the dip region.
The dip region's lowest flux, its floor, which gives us 3.568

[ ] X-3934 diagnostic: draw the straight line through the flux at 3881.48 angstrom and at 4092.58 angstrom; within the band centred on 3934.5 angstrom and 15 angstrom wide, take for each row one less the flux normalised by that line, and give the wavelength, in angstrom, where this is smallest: 3940.92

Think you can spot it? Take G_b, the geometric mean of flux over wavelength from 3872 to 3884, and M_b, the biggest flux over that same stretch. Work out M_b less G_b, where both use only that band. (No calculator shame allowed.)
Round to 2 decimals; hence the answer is 2.16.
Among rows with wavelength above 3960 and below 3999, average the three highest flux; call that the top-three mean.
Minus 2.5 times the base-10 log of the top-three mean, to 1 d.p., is -3.4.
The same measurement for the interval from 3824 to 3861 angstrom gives -3.0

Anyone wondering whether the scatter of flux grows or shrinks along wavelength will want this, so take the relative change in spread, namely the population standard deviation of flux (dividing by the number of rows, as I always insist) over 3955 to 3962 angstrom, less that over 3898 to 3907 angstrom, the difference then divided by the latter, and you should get 1.2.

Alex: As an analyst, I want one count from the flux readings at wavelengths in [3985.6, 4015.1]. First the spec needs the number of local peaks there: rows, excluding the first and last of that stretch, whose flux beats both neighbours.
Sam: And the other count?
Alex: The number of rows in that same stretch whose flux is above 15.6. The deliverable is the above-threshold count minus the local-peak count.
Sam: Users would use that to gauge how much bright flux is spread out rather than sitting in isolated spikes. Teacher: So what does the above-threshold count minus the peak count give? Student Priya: 12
